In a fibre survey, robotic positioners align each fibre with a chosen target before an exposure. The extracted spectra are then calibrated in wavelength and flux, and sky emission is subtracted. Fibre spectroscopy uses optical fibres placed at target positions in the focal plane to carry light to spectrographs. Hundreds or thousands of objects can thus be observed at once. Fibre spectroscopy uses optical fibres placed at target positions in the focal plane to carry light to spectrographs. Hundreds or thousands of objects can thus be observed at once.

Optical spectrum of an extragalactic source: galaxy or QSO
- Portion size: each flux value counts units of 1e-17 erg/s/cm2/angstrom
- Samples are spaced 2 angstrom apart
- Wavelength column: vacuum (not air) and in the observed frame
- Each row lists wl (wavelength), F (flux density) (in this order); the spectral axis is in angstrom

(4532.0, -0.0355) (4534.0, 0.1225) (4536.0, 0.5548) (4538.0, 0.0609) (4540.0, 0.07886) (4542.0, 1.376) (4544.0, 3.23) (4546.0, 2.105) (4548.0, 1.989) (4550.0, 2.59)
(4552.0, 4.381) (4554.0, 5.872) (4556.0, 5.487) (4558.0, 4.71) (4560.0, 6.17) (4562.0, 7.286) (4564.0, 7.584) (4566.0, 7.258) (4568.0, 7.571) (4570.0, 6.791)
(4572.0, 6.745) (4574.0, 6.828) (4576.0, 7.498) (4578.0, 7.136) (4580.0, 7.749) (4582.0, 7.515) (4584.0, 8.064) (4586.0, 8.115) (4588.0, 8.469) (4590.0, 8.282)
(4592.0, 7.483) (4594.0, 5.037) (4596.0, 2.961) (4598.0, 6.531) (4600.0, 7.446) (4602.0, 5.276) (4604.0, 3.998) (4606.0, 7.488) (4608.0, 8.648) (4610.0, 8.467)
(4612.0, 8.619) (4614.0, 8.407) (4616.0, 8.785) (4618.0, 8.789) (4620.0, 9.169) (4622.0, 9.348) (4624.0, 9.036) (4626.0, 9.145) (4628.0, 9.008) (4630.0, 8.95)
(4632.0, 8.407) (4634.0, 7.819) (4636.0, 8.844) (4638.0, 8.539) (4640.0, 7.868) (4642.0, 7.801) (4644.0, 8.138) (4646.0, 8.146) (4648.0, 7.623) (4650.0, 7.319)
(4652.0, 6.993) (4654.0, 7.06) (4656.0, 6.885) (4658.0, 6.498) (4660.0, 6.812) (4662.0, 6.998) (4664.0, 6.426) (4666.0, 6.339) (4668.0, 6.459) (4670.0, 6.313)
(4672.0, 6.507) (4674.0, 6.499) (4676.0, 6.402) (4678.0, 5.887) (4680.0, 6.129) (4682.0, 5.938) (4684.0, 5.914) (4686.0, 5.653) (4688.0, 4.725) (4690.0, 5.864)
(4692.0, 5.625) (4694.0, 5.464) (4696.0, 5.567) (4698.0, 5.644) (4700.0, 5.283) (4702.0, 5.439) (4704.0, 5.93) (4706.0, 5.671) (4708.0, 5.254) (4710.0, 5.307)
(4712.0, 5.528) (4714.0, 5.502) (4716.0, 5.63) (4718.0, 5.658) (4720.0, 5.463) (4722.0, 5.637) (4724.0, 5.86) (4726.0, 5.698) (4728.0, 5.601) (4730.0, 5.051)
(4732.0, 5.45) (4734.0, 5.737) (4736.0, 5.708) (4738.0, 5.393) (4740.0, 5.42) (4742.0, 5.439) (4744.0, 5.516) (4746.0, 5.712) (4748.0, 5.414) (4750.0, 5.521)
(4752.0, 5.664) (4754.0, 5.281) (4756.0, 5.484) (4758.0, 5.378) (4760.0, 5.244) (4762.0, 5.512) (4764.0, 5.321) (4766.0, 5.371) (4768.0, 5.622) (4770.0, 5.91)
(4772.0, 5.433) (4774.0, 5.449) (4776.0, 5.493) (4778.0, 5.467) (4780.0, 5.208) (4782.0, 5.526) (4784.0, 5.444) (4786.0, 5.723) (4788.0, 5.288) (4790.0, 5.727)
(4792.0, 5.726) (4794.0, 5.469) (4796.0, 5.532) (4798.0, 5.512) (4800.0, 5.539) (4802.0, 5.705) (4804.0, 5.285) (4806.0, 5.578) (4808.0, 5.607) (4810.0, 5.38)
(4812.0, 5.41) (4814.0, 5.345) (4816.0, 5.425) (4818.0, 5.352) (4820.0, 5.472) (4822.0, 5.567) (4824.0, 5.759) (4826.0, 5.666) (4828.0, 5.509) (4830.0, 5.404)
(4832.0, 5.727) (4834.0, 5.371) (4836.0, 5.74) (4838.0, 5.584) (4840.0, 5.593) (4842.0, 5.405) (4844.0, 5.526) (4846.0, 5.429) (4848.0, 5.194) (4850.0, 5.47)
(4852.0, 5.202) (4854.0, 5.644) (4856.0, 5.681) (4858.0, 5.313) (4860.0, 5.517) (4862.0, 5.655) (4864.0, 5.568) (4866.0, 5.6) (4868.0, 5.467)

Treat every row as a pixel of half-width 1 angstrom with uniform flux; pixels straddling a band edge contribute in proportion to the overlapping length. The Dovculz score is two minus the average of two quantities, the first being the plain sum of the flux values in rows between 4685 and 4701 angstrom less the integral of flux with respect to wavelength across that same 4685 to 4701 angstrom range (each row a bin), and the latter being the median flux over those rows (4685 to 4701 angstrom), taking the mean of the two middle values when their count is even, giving 21.1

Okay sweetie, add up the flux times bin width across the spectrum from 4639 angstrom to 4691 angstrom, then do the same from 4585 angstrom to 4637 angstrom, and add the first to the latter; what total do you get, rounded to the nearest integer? 751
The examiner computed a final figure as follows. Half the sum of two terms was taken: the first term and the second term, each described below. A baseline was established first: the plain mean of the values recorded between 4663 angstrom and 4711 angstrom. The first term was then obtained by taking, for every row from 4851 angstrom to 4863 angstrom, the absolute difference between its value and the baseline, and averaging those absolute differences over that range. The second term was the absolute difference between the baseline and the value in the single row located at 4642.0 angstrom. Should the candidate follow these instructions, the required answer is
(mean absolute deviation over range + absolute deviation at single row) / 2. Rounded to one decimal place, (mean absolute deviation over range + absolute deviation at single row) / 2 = 1.1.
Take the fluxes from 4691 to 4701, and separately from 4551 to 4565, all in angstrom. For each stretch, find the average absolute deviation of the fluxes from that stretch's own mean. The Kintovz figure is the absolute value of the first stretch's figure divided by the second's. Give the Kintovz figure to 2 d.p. 0.12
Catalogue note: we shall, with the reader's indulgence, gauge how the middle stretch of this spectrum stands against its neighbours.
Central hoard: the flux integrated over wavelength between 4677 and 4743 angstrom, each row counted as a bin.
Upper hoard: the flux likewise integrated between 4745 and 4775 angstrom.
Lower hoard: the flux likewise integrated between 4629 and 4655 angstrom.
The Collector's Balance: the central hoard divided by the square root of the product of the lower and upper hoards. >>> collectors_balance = 2.0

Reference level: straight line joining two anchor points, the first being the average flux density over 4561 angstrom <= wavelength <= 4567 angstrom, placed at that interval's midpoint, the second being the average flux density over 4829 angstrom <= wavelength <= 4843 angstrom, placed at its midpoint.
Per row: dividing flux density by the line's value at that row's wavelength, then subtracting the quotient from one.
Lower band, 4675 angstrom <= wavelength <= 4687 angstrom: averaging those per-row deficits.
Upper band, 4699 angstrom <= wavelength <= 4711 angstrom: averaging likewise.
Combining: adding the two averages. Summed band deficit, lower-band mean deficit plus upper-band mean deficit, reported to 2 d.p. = 0.24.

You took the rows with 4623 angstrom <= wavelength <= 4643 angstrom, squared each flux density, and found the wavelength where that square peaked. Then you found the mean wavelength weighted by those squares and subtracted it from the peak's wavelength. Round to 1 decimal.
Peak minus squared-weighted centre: -6.5 angstrom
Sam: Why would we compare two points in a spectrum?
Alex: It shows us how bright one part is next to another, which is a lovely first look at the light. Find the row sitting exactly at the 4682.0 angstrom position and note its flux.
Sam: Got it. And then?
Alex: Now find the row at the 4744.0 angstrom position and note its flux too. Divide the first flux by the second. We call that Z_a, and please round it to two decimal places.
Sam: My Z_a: 1.08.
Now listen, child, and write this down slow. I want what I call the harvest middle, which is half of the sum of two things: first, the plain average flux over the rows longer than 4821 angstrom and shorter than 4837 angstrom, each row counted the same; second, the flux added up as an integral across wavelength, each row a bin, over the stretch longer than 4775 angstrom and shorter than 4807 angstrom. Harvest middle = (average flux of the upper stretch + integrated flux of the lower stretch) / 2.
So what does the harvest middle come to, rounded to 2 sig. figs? 91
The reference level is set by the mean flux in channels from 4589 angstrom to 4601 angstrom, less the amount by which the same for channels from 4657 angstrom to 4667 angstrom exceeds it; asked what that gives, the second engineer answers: 6.0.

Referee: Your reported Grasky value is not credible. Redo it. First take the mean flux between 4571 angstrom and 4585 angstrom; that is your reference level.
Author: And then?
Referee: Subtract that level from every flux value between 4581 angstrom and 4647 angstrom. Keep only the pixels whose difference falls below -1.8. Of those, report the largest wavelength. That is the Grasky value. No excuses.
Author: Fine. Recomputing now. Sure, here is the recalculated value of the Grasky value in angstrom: 4604.0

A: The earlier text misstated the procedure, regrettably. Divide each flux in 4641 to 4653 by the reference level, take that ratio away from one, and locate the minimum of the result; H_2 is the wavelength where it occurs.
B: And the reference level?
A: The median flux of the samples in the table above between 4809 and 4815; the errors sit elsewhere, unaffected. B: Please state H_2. 4646.0 angstrom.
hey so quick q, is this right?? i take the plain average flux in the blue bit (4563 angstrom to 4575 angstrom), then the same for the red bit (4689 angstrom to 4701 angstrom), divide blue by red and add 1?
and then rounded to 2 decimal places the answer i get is 2.28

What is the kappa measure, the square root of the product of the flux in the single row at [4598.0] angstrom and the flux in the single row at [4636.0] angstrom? 7.6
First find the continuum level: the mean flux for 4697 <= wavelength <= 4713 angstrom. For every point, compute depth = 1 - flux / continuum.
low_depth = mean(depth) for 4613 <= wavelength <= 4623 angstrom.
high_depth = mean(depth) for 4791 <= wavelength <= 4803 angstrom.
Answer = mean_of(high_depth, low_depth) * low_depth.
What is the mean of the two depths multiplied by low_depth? 0.19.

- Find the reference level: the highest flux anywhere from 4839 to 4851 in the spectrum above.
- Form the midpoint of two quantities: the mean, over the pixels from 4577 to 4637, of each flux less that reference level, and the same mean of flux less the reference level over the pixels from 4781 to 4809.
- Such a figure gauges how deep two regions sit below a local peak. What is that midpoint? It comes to 1.1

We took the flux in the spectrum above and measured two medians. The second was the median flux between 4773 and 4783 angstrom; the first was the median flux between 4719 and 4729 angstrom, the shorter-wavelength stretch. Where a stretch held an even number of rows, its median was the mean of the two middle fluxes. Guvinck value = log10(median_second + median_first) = 1.05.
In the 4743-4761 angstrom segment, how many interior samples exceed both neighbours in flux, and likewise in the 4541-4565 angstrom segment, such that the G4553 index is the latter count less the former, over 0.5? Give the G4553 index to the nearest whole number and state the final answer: -2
